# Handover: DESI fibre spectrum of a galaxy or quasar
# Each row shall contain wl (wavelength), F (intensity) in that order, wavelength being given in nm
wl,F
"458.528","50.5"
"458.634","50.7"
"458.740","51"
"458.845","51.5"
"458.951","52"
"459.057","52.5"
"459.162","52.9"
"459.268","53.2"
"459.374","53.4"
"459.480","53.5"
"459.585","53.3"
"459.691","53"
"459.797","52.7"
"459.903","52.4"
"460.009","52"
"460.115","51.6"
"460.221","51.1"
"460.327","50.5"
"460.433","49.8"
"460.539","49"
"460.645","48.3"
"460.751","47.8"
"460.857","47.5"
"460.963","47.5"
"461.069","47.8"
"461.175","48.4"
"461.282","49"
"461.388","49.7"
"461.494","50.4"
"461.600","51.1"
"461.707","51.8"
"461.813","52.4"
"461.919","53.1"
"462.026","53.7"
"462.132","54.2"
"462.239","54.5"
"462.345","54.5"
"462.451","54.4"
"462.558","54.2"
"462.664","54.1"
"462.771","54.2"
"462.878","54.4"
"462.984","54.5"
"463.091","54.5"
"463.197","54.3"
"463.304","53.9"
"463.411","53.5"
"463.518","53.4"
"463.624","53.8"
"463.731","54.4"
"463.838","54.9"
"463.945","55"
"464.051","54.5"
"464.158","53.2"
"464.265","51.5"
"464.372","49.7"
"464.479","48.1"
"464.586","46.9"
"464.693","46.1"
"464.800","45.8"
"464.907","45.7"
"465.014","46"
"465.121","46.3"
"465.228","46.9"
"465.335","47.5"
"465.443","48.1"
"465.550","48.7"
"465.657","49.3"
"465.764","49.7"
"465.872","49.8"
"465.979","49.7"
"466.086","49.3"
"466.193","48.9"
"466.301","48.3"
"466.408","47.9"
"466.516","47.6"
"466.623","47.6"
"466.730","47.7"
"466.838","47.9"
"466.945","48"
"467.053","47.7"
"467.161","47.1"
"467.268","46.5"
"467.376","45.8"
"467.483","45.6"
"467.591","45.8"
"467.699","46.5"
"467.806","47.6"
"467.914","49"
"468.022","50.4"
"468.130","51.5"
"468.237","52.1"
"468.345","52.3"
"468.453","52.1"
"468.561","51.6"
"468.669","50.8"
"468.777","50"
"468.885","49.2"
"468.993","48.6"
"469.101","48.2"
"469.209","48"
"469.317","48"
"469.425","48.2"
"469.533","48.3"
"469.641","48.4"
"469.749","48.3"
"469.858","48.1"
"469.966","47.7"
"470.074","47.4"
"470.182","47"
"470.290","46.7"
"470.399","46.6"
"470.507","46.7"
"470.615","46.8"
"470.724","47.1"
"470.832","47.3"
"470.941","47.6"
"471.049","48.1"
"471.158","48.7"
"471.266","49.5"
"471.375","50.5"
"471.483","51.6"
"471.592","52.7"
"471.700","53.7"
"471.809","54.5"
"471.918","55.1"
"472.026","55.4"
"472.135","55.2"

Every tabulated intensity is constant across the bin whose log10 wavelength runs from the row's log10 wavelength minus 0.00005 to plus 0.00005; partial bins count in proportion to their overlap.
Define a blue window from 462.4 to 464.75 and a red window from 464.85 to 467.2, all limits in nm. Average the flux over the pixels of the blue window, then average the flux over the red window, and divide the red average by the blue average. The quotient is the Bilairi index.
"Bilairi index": 0.91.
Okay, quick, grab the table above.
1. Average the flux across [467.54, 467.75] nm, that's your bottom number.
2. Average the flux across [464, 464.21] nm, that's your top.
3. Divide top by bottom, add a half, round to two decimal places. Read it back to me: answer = 1.67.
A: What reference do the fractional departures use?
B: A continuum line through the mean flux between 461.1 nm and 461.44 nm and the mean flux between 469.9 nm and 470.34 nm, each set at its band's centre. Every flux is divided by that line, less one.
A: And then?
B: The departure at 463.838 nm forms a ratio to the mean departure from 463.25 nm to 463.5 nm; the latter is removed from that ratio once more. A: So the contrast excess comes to 1.2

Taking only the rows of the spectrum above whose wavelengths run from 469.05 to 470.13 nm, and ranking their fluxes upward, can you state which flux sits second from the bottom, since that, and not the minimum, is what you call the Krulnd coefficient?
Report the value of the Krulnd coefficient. 47.7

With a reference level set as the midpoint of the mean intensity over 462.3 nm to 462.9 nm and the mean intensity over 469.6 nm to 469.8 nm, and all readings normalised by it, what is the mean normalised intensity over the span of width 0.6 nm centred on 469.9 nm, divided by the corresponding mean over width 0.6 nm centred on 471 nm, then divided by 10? 0.100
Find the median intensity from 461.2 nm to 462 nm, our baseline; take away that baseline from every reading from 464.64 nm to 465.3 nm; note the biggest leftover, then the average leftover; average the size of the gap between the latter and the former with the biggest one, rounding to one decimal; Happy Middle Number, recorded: -1.7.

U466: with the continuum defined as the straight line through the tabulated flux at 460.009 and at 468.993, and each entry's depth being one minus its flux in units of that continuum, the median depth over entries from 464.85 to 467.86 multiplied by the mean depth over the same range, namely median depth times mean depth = 0.0014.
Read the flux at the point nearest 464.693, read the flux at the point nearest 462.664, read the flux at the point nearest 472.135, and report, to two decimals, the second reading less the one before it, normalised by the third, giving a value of 0.14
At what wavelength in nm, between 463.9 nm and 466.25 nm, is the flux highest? 463.945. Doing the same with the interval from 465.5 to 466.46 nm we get 465.872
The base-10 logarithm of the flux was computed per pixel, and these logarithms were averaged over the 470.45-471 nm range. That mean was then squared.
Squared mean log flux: 2.80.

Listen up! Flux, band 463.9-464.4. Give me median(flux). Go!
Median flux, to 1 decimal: 53.2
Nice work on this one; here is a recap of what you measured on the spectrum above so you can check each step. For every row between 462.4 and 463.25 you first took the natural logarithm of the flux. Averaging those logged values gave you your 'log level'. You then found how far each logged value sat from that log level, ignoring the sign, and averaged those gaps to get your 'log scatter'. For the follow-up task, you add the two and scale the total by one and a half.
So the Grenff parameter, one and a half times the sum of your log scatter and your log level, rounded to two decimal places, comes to 6.00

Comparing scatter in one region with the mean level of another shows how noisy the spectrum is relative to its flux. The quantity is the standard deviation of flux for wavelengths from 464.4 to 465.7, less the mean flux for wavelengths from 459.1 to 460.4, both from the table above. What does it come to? -51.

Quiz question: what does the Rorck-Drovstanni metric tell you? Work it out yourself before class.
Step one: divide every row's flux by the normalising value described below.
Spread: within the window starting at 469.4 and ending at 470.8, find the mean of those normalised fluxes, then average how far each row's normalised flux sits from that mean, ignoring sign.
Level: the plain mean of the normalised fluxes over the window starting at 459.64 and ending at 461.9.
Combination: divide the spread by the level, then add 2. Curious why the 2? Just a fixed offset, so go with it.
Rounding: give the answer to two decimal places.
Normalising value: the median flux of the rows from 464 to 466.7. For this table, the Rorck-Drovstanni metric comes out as 2.01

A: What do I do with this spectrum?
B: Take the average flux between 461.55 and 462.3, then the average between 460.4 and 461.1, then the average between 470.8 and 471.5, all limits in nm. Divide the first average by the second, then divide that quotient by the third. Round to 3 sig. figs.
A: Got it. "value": 0.0224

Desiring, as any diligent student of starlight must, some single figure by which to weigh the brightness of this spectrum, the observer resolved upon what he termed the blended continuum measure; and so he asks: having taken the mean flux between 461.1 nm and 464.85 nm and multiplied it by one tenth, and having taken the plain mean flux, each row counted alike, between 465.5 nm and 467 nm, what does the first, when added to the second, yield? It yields 53.8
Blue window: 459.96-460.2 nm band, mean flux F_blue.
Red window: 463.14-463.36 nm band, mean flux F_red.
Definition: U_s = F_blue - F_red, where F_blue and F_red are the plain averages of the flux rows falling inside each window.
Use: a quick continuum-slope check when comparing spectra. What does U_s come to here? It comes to -2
